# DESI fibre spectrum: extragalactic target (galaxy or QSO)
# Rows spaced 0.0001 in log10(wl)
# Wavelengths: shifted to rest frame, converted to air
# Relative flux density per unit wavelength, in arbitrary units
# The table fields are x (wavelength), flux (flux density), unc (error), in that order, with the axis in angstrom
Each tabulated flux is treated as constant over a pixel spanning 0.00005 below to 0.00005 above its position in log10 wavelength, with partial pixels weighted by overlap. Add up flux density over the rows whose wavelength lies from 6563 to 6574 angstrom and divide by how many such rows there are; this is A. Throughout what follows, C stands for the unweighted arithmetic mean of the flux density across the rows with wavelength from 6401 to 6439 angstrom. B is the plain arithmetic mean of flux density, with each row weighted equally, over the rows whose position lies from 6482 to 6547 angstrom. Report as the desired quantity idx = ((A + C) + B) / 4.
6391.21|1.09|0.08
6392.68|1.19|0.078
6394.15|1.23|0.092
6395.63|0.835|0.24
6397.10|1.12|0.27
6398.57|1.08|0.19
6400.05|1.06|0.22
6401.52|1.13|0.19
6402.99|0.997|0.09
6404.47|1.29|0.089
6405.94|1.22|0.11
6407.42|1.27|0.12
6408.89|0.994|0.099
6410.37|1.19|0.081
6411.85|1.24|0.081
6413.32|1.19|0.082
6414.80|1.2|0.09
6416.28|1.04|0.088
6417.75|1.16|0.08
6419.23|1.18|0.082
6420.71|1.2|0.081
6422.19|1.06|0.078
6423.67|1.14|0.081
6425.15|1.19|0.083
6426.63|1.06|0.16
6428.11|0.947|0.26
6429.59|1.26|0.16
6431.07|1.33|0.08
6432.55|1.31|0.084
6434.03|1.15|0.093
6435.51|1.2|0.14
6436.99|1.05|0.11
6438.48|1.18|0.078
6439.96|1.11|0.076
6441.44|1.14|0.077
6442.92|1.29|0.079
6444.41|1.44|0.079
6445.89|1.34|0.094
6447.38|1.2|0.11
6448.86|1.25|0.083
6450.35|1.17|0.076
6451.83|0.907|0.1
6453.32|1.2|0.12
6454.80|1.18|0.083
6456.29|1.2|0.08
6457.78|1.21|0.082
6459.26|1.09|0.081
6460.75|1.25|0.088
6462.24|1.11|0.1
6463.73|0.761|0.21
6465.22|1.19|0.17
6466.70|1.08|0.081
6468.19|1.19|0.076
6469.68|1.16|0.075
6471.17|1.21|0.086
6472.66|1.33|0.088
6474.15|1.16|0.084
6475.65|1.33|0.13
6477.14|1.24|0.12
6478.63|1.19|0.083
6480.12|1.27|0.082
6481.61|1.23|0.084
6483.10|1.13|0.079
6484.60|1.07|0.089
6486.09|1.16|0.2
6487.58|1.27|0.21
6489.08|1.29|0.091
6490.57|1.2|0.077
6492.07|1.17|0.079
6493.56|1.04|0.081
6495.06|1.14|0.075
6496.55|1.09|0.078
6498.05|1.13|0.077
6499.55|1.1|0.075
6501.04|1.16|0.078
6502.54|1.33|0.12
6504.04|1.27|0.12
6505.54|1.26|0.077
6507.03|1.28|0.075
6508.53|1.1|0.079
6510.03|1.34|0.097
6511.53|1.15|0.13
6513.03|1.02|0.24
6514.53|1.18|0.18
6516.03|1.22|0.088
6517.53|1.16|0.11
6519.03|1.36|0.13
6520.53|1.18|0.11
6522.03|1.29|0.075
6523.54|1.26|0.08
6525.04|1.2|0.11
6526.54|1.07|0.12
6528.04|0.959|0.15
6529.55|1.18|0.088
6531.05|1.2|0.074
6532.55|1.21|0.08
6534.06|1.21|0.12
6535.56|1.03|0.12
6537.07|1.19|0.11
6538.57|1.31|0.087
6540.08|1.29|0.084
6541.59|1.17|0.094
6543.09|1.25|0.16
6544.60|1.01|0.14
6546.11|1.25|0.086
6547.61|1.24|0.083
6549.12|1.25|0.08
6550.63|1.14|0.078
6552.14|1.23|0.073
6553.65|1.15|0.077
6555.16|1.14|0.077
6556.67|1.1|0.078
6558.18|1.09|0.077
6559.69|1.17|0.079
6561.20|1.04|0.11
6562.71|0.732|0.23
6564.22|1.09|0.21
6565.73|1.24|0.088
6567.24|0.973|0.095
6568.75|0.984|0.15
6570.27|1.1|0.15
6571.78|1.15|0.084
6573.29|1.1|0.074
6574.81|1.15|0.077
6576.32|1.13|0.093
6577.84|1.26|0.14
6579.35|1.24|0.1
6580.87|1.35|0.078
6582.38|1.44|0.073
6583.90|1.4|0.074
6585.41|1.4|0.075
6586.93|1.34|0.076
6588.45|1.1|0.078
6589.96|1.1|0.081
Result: 0.859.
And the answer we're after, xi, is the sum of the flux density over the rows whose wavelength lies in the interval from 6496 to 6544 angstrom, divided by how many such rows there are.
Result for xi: 1.19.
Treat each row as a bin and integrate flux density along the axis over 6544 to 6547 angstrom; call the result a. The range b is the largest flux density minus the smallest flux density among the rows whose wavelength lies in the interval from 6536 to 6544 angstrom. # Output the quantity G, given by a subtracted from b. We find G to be -3.3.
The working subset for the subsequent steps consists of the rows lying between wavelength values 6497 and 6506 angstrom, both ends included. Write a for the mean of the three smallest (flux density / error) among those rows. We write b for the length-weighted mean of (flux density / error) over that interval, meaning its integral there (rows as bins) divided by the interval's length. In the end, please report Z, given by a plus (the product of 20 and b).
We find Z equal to 284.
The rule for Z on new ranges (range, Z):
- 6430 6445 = 290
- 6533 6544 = 239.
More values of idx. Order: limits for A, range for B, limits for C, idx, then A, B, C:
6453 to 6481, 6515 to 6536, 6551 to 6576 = 0.862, 1.18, 1.18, 1.090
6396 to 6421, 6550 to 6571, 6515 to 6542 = 0.857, 1.15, 1.08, 1.194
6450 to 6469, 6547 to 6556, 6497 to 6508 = 0.882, 1.12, 1.19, 1.219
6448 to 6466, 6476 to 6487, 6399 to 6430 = 0.864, 1.13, 1.18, 1.144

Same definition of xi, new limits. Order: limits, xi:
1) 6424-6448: 1.20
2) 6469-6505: 1.19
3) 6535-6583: 1.16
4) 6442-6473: 1.18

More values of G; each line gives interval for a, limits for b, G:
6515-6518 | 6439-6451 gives -3.2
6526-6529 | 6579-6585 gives -2.9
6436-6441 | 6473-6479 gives -5.4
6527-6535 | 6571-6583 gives -8.8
